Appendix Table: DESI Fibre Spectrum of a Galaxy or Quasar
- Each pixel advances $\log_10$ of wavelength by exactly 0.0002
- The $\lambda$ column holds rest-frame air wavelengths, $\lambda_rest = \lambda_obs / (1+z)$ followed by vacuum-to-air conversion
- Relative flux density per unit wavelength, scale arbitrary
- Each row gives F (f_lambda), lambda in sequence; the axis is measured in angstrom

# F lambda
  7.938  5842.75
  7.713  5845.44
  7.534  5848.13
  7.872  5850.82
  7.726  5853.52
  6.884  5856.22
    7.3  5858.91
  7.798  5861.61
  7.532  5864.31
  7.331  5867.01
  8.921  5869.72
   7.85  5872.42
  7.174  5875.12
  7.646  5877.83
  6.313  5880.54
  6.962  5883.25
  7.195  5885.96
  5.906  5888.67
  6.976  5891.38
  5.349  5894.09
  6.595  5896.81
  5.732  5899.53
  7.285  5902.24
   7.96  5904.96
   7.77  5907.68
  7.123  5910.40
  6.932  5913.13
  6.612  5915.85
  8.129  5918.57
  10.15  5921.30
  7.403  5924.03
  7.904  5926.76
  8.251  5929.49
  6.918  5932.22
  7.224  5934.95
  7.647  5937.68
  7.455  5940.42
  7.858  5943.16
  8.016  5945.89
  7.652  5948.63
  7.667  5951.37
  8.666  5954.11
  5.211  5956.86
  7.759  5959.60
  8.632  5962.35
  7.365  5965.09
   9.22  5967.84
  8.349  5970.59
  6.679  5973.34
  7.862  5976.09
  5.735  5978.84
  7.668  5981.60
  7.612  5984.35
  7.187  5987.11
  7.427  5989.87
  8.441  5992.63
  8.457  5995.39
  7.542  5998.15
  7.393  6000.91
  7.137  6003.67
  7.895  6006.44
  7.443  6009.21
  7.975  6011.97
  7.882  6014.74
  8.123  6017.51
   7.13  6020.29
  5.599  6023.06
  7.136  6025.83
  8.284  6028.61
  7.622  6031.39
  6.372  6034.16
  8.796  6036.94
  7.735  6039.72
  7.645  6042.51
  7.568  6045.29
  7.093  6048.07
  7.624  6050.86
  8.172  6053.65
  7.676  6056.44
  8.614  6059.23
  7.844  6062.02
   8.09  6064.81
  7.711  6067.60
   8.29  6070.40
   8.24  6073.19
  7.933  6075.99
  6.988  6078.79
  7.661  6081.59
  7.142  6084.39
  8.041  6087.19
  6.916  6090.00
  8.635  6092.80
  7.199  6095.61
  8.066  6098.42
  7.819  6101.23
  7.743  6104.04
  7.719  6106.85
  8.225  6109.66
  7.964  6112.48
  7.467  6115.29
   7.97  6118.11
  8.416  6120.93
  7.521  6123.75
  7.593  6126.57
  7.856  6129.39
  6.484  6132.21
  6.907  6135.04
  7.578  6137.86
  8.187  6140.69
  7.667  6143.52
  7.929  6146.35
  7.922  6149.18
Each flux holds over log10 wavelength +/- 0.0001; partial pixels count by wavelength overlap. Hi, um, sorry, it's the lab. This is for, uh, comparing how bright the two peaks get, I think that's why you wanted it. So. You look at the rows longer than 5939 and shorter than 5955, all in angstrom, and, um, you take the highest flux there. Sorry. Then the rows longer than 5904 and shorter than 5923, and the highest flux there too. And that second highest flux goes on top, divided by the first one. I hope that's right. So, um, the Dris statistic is 1.17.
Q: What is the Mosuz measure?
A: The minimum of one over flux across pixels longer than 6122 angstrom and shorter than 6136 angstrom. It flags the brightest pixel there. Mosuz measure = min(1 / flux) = 0.127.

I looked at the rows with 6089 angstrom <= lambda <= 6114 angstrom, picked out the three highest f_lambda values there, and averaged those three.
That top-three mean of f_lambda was 8.31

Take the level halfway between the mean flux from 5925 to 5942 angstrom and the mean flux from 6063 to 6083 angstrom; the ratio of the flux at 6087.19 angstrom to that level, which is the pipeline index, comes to 1.04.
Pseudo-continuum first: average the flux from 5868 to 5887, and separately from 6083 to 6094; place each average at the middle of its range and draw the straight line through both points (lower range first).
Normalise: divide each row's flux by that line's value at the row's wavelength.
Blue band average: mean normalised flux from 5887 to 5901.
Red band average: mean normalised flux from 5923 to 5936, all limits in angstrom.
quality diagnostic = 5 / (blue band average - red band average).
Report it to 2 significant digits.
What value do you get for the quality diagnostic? -27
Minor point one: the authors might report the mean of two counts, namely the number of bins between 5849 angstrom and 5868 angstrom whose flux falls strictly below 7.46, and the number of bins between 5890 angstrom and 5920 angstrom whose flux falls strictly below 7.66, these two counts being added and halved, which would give 5.5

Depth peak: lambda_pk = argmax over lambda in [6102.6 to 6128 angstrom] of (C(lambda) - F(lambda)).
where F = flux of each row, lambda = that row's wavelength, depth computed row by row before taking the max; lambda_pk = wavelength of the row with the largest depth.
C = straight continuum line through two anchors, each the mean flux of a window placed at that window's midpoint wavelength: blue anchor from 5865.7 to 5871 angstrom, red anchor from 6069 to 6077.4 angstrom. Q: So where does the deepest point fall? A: 6115.29 angstrom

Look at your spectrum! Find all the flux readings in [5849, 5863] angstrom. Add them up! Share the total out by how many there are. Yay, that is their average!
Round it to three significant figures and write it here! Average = 7.52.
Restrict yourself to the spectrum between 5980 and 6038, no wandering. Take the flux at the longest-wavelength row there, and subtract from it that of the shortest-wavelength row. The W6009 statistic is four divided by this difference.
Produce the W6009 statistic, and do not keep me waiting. 3.5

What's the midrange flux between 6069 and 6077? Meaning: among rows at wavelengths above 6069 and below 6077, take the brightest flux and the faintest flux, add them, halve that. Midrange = 8.1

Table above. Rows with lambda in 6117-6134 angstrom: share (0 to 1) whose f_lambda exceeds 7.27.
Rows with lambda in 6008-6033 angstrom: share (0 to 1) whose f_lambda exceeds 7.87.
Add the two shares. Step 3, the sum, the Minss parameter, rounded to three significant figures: 1.28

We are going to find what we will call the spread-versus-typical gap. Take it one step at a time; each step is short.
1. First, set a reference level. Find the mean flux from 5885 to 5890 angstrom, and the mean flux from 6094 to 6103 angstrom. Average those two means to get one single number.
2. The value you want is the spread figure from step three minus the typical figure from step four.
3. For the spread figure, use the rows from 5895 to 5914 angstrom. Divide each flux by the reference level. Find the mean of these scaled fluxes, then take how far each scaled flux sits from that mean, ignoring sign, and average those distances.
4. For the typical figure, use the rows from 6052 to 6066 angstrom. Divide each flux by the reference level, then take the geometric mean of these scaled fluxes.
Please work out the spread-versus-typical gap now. -1.06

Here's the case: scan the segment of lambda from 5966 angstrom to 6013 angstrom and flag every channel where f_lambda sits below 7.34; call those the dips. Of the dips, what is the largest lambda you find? 6003.67 angstrom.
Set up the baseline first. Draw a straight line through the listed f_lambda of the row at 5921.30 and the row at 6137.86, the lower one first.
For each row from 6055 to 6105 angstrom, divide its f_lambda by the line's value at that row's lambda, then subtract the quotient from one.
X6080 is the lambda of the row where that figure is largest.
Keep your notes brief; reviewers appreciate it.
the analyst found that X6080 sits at 6078.79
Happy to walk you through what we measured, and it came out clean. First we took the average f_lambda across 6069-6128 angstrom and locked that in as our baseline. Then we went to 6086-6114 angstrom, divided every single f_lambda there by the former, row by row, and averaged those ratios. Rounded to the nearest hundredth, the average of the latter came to 1.01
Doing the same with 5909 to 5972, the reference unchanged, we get 0.99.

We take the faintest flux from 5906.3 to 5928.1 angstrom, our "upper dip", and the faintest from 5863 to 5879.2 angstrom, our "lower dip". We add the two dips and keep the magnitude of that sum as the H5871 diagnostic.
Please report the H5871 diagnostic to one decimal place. 13.8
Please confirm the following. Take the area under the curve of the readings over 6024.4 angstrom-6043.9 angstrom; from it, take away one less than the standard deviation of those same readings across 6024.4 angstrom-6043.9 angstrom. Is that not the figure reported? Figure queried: 149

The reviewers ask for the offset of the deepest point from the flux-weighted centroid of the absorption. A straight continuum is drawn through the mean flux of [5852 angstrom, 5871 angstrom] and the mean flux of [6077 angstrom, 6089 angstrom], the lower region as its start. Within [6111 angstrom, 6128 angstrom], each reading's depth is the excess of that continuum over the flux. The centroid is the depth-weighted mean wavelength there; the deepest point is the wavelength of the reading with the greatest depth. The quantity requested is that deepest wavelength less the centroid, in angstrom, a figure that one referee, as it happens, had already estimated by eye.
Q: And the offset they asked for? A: -3.5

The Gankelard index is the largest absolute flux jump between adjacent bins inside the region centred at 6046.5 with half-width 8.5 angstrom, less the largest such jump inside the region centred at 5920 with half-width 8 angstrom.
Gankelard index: -2.2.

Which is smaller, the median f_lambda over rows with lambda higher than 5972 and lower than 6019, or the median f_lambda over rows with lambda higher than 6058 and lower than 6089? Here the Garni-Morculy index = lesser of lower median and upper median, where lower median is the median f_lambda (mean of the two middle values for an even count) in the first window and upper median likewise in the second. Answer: 7.61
